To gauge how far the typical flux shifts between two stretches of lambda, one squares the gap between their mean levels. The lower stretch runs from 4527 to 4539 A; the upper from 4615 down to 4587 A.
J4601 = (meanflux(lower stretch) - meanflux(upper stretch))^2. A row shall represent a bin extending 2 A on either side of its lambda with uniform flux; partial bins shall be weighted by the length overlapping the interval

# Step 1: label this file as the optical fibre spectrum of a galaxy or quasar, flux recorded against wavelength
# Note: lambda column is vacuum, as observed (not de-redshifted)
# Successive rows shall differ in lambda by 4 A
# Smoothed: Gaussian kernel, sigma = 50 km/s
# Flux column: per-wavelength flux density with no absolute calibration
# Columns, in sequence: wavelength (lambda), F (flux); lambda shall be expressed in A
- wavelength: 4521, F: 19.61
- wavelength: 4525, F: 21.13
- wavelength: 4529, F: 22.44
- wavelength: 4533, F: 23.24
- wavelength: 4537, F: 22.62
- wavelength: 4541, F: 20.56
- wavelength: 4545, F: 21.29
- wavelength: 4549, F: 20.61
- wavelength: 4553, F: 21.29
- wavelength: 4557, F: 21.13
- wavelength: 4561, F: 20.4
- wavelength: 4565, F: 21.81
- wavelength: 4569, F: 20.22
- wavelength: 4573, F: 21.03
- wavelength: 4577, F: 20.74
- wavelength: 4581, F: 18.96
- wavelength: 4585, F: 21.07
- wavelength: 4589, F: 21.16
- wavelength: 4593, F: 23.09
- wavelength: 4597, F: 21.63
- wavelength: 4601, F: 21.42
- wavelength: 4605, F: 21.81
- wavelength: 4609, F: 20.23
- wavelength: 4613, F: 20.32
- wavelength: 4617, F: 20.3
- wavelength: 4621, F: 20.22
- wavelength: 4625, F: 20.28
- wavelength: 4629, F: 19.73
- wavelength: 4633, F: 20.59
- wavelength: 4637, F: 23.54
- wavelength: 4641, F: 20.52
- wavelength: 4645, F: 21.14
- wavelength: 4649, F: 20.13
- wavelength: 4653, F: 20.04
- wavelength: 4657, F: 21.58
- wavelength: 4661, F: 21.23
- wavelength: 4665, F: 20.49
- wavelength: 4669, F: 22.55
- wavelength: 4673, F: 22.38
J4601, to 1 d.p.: 1.9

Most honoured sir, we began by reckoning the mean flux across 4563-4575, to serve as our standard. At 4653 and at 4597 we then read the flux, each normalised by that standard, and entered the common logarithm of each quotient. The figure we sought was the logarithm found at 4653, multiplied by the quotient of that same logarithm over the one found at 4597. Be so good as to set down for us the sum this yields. 0.03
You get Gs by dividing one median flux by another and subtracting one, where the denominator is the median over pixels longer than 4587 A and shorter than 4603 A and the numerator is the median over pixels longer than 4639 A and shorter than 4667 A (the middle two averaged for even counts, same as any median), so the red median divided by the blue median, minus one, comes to -0.047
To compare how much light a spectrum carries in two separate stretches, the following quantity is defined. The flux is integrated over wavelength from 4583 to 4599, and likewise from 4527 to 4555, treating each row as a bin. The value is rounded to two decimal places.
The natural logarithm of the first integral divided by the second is -0.56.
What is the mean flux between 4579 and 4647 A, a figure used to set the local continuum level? 20.9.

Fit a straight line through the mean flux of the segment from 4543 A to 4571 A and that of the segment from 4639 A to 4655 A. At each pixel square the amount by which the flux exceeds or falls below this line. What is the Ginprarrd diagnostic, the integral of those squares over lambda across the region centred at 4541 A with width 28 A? 37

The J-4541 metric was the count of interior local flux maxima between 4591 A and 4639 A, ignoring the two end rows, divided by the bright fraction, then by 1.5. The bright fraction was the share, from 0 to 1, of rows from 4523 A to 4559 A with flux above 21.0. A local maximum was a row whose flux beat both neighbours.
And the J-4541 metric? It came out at 2.6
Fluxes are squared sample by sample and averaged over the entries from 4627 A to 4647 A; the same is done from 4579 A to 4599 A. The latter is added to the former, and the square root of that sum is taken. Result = 29.96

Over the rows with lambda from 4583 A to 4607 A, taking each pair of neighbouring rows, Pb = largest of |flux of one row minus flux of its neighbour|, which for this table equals 1.93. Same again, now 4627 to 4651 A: 3.02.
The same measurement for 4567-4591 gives 2.11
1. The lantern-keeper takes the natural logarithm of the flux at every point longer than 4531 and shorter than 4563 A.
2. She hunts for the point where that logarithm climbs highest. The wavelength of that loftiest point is 4533 A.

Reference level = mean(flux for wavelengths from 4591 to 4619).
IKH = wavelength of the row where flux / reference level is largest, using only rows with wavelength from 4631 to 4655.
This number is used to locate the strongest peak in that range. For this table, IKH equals 4637 A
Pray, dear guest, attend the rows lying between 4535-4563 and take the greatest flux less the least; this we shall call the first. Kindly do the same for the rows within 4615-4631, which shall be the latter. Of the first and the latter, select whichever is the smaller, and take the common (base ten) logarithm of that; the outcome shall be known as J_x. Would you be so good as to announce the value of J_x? -0.24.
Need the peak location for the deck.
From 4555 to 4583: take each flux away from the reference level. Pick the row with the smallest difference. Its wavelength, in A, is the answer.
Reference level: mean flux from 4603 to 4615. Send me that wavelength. 4565 A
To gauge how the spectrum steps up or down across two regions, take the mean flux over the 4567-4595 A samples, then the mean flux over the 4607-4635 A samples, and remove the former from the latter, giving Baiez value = -0.66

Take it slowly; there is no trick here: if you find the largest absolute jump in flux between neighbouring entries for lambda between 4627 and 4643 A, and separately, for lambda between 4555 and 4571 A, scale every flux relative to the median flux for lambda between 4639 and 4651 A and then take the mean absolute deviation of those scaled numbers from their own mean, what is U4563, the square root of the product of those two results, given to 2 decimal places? 0.29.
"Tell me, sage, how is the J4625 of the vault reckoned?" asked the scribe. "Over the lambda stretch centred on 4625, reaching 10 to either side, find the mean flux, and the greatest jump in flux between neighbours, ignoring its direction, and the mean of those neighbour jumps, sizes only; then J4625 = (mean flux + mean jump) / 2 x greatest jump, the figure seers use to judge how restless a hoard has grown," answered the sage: 8.9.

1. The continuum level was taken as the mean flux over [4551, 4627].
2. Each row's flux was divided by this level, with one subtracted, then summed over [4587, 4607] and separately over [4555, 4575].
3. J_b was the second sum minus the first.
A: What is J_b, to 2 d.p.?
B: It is -0.22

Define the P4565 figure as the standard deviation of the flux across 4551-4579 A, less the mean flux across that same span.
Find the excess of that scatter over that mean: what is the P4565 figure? -20.4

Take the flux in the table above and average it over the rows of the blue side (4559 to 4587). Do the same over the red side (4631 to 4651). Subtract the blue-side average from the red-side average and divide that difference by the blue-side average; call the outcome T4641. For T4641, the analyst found 0.03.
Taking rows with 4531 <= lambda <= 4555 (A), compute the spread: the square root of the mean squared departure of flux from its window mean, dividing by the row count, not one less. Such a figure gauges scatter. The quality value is 1.00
